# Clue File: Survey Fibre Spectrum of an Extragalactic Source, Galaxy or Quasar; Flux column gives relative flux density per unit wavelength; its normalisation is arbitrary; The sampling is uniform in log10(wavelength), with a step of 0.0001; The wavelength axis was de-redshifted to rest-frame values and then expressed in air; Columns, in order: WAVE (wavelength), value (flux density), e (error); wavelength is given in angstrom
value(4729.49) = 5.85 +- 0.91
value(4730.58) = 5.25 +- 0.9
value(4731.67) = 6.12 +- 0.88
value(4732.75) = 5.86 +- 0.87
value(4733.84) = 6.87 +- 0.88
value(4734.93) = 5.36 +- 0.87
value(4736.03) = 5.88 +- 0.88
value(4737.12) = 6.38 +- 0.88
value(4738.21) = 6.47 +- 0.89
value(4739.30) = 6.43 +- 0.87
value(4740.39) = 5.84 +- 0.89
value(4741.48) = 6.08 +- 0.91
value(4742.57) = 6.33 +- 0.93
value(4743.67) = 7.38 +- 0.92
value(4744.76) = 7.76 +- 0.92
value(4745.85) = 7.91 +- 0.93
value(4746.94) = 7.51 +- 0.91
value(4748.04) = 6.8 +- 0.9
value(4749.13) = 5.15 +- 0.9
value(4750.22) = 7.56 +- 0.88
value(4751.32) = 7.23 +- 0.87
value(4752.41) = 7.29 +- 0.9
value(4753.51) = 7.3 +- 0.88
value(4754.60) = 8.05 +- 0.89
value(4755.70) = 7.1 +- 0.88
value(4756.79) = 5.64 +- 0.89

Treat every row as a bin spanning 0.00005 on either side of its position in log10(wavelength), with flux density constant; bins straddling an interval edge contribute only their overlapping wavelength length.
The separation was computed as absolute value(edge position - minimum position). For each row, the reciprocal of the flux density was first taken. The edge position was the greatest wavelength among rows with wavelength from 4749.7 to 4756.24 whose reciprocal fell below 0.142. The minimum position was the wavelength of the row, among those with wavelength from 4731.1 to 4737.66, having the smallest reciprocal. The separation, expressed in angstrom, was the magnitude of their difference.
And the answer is 21.9 angstrom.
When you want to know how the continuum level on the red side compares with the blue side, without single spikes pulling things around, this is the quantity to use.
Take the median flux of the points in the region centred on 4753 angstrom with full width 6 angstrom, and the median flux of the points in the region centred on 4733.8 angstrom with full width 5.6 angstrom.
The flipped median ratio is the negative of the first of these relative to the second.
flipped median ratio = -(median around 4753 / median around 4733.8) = -1.24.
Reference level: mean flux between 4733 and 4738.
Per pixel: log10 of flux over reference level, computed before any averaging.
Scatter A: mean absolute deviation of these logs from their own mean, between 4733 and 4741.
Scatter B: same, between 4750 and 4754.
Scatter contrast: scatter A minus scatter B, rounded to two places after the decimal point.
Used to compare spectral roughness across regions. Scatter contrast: 0.02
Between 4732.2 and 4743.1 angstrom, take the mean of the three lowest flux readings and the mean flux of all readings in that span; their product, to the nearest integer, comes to 35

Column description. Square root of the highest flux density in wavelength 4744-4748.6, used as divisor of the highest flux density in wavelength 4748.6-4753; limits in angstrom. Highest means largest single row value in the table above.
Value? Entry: 2.7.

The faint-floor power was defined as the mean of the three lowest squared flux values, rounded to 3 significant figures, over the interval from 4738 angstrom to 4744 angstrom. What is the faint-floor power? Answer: 37.0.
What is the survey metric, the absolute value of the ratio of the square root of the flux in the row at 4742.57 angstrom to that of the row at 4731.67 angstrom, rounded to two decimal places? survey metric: 1.02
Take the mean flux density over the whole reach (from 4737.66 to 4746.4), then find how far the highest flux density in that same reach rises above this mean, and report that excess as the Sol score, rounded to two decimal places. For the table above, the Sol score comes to 1.13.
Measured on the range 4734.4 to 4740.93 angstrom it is 0.41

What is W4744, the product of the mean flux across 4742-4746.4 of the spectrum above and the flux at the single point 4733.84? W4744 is 50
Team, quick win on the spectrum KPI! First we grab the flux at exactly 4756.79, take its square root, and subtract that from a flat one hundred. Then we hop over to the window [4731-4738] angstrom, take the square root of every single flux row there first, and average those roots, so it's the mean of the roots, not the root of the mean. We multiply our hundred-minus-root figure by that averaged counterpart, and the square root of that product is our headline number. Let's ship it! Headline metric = 15.5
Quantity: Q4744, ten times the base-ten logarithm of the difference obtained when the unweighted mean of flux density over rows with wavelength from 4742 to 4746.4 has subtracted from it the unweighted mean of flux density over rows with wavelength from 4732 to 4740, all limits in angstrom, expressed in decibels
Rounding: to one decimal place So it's 0.7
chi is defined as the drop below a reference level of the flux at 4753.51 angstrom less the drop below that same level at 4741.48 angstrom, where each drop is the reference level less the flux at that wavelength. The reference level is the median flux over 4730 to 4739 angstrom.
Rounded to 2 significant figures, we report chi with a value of -1.2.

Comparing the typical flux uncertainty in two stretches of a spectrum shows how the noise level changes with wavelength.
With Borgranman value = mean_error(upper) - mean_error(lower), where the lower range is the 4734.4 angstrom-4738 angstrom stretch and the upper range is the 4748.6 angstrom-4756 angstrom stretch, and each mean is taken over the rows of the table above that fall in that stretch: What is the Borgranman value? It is 0.01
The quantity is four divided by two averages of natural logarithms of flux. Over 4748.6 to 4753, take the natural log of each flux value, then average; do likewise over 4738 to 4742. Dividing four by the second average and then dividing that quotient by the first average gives 1.15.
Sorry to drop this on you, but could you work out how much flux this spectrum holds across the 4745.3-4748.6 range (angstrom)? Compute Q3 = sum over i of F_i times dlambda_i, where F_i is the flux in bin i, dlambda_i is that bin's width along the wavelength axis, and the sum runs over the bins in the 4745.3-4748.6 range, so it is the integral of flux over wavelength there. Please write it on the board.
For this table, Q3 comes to 24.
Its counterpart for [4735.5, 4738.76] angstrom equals 20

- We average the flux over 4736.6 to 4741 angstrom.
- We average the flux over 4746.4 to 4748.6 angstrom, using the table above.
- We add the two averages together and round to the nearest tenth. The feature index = 13.4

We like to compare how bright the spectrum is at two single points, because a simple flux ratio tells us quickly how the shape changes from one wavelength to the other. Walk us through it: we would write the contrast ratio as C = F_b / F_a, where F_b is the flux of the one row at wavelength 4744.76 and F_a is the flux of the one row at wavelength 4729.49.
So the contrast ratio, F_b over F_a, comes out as 1.3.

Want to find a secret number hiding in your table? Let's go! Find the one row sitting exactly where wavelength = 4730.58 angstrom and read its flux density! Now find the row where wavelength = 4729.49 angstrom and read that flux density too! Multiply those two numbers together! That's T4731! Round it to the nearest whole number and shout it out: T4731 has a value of 31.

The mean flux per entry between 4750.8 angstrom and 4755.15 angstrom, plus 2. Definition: 9.5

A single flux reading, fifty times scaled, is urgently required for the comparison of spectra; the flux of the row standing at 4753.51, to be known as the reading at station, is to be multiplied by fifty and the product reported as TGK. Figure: 365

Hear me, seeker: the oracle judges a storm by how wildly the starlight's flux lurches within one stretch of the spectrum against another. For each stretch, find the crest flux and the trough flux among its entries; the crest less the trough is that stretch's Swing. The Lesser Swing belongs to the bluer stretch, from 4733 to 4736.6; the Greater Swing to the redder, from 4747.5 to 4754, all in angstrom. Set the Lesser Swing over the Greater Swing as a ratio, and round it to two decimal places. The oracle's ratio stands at 0.63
